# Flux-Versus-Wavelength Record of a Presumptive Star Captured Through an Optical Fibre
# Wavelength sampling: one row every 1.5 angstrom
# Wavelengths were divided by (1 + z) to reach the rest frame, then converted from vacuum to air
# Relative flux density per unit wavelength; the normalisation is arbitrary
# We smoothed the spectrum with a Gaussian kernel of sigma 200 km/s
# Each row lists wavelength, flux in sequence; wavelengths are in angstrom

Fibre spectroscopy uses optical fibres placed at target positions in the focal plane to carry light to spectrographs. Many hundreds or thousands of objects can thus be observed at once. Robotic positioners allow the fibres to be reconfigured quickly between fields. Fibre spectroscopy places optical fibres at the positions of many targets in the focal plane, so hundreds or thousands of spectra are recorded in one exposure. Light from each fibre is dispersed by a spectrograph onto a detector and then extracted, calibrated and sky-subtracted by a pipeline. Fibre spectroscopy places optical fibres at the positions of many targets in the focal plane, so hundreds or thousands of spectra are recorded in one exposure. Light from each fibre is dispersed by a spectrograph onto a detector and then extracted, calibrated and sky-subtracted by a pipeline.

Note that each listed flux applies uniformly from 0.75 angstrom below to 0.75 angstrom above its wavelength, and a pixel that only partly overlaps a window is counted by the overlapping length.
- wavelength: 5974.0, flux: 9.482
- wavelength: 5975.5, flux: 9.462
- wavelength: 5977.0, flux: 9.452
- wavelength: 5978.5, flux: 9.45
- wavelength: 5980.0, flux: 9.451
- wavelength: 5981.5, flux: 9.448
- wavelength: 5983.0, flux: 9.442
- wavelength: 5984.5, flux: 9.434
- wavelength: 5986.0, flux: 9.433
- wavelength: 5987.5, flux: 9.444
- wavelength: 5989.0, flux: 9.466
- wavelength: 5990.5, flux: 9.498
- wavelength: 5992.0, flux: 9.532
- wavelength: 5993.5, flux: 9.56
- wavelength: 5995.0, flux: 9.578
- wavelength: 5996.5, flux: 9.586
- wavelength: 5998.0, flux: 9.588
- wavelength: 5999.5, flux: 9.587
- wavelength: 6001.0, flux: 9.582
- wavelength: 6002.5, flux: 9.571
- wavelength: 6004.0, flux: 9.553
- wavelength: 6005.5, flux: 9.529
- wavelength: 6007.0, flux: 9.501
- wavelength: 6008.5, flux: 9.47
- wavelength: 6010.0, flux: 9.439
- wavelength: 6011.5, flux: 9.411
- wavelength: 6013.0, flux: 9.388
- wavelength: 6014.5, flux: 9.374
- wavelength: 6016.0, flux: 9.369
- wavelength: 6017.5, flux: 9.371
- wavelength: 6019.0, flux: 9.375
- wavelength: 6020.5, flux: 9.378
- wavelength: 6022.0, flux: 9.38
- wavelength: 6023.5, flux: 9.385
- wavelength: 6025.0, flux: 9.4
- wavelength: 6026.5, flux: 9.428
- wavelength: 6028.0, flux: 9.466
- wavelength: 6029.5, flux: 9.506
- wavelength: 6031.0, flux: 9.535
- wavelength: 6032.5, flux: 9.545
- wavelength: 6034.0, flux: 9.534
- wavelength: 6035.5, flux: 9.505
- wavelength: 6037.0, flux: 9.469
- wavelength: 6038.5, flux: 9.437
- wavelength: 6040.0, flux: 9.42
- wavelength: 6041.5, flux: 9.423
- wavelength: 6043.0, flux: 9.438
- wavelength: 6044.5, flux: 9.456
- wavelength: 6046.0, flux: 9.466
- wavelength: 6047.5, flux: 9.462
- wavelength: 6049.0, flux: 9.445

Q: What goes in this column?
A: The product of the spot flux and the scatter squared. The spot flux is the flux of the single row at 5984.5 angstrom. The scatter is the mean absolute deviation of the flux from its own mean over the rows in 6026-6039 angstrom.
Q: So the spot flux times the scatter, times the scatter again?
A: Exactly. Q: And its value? 0.013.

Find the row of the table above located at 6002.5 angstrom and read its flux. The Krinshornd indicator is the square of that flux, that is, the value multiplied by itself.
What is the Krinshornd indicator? 91.6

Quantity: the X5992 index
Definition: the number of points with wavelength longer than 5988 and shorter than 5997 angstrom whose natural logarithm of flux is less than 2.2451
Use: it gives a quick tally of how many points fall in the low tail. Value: 0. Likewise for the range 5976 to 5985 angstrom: 1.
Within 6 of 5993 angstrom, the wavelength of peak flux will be 5998.0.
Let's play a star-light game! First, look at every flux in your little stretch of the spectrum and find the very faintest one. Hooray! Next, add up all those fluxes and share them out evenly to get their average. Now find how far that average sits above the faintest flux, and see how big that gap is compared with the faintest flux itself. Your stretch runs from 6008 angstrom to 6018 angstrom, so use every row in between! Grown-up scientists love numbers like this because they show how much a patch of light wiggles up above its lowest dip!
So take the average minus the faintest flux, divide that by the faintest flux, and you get 0.0036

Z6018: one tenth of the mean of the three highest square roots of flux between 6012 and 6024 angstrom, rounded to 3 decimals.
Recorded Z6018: 0.306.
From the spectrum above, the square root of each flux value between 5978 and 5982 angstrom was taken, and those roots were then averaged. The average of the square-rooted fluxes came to 3.07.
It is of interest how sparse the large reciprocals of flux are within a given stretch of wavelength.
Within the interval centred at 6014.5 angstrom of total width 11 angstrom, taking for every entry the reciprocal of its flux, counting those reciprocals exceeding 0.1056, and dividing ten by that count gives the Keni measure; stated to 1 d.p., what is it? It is 1.4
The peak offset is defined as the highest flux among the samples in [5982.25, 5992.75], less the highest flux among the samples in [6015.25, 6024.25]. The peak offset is 0.15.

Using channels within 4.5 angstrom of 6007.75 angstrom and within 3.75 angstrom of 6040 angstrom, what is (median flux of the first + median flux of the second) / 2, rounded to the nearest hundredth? 9.46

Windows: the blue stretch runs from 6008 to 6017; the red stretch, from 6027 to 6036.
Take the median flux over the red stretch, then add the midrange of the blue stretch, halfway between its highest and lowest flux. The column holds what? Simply 18.9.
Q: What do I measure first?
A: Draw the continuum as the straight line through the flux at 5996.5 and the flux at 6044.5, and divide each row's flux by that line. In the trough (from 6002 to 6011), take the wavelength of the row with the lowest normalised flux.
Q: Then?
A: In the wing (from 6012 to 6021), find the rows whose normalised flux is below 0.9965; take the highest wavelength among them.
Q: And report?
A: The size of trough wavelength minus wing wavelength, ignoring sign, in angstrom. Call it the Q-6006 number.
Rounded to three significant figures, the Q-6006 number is 10.5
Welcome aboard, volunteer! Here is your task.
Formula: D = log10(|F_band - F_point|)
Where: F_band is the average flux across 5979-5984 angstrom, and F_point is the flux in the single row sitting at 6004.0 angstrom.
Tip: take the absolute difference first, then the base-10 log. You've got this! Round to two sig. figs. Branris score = -0.97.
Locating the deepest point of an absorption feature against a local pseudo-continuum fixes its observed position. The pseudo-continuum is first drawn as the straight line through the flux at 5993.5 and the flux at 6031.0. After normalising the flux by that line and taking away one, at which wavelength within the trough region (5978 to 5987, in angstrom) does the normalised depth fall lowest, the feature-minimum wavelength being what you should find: 5986.0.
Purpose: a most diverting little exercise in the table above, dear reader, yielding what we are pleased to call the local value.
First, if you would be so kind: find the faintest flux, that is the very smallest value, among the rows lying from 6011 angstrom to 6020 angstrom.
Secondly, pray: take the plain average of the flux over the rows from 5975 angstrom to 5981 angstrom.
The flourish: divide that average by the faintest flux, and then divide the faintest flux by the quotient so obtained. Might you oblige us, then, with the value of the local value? 9.29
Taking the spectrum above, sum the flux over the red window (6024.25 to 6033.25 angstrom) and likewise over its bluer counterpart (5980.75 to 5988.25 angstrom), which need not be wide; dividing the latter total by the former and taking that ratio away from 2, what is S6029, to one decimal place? 1.2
